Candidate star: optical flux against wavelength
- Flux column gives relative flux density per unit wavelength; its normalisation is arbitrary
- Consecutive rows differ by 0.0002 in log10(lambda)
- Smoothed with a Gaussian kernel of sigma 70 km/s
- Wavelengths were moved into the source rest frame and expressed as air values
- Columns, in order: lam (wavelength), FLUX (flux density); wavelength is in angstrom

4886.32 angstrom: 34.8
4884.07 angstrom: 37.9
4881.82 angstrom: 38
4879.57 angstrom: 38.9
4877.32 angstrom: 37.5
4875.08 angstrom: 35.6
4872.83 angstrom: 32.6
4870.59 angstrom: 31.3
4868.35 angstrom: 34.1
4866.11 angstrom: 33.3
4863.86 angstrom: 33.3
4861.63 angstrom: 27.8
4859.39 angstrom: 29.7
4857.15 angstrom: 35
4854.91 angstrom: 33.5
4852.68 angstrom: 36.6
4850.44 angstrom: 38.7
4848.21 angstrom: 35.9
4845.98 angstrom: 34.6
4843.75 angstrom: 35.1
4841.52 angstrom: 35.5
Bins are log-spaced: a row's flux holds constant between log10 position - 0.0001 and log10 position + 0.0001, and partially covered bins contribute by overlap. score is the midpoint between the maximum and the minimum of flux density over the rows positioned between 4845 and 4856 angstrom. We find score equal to 36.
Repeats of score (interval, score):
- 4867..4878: 34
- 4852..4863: 32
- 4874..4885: 37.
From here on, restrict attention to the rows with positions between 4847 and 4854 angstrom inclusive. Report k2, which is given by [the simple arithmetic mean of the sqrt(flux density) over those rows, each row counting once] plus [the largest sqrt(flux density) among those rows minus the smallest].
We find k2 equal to 6.32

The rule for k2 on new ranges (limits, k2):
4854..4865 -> 6.28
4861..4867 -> 6.10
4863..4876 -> 6.15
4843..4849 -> 6.04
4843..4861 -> 6.67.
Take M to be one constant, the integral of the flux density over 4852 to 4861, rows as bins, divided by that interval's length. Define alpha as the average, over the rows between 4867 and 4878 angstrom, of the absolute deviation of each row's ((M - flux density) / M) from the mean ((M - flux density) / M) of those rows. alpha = 0.06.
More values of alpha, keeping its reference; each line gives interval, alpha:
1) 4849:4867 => 0.07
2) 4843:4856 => 0.04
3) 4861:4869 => 0.07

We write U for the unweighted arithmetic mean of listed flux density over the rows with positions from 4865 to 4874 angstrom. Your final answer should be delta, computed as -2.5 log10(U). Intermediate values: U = 33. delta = -3.79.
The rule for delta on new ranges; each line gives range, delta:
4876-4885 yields -3.95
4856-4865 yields -3.74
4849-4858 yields -3.89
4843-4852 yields -3.89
